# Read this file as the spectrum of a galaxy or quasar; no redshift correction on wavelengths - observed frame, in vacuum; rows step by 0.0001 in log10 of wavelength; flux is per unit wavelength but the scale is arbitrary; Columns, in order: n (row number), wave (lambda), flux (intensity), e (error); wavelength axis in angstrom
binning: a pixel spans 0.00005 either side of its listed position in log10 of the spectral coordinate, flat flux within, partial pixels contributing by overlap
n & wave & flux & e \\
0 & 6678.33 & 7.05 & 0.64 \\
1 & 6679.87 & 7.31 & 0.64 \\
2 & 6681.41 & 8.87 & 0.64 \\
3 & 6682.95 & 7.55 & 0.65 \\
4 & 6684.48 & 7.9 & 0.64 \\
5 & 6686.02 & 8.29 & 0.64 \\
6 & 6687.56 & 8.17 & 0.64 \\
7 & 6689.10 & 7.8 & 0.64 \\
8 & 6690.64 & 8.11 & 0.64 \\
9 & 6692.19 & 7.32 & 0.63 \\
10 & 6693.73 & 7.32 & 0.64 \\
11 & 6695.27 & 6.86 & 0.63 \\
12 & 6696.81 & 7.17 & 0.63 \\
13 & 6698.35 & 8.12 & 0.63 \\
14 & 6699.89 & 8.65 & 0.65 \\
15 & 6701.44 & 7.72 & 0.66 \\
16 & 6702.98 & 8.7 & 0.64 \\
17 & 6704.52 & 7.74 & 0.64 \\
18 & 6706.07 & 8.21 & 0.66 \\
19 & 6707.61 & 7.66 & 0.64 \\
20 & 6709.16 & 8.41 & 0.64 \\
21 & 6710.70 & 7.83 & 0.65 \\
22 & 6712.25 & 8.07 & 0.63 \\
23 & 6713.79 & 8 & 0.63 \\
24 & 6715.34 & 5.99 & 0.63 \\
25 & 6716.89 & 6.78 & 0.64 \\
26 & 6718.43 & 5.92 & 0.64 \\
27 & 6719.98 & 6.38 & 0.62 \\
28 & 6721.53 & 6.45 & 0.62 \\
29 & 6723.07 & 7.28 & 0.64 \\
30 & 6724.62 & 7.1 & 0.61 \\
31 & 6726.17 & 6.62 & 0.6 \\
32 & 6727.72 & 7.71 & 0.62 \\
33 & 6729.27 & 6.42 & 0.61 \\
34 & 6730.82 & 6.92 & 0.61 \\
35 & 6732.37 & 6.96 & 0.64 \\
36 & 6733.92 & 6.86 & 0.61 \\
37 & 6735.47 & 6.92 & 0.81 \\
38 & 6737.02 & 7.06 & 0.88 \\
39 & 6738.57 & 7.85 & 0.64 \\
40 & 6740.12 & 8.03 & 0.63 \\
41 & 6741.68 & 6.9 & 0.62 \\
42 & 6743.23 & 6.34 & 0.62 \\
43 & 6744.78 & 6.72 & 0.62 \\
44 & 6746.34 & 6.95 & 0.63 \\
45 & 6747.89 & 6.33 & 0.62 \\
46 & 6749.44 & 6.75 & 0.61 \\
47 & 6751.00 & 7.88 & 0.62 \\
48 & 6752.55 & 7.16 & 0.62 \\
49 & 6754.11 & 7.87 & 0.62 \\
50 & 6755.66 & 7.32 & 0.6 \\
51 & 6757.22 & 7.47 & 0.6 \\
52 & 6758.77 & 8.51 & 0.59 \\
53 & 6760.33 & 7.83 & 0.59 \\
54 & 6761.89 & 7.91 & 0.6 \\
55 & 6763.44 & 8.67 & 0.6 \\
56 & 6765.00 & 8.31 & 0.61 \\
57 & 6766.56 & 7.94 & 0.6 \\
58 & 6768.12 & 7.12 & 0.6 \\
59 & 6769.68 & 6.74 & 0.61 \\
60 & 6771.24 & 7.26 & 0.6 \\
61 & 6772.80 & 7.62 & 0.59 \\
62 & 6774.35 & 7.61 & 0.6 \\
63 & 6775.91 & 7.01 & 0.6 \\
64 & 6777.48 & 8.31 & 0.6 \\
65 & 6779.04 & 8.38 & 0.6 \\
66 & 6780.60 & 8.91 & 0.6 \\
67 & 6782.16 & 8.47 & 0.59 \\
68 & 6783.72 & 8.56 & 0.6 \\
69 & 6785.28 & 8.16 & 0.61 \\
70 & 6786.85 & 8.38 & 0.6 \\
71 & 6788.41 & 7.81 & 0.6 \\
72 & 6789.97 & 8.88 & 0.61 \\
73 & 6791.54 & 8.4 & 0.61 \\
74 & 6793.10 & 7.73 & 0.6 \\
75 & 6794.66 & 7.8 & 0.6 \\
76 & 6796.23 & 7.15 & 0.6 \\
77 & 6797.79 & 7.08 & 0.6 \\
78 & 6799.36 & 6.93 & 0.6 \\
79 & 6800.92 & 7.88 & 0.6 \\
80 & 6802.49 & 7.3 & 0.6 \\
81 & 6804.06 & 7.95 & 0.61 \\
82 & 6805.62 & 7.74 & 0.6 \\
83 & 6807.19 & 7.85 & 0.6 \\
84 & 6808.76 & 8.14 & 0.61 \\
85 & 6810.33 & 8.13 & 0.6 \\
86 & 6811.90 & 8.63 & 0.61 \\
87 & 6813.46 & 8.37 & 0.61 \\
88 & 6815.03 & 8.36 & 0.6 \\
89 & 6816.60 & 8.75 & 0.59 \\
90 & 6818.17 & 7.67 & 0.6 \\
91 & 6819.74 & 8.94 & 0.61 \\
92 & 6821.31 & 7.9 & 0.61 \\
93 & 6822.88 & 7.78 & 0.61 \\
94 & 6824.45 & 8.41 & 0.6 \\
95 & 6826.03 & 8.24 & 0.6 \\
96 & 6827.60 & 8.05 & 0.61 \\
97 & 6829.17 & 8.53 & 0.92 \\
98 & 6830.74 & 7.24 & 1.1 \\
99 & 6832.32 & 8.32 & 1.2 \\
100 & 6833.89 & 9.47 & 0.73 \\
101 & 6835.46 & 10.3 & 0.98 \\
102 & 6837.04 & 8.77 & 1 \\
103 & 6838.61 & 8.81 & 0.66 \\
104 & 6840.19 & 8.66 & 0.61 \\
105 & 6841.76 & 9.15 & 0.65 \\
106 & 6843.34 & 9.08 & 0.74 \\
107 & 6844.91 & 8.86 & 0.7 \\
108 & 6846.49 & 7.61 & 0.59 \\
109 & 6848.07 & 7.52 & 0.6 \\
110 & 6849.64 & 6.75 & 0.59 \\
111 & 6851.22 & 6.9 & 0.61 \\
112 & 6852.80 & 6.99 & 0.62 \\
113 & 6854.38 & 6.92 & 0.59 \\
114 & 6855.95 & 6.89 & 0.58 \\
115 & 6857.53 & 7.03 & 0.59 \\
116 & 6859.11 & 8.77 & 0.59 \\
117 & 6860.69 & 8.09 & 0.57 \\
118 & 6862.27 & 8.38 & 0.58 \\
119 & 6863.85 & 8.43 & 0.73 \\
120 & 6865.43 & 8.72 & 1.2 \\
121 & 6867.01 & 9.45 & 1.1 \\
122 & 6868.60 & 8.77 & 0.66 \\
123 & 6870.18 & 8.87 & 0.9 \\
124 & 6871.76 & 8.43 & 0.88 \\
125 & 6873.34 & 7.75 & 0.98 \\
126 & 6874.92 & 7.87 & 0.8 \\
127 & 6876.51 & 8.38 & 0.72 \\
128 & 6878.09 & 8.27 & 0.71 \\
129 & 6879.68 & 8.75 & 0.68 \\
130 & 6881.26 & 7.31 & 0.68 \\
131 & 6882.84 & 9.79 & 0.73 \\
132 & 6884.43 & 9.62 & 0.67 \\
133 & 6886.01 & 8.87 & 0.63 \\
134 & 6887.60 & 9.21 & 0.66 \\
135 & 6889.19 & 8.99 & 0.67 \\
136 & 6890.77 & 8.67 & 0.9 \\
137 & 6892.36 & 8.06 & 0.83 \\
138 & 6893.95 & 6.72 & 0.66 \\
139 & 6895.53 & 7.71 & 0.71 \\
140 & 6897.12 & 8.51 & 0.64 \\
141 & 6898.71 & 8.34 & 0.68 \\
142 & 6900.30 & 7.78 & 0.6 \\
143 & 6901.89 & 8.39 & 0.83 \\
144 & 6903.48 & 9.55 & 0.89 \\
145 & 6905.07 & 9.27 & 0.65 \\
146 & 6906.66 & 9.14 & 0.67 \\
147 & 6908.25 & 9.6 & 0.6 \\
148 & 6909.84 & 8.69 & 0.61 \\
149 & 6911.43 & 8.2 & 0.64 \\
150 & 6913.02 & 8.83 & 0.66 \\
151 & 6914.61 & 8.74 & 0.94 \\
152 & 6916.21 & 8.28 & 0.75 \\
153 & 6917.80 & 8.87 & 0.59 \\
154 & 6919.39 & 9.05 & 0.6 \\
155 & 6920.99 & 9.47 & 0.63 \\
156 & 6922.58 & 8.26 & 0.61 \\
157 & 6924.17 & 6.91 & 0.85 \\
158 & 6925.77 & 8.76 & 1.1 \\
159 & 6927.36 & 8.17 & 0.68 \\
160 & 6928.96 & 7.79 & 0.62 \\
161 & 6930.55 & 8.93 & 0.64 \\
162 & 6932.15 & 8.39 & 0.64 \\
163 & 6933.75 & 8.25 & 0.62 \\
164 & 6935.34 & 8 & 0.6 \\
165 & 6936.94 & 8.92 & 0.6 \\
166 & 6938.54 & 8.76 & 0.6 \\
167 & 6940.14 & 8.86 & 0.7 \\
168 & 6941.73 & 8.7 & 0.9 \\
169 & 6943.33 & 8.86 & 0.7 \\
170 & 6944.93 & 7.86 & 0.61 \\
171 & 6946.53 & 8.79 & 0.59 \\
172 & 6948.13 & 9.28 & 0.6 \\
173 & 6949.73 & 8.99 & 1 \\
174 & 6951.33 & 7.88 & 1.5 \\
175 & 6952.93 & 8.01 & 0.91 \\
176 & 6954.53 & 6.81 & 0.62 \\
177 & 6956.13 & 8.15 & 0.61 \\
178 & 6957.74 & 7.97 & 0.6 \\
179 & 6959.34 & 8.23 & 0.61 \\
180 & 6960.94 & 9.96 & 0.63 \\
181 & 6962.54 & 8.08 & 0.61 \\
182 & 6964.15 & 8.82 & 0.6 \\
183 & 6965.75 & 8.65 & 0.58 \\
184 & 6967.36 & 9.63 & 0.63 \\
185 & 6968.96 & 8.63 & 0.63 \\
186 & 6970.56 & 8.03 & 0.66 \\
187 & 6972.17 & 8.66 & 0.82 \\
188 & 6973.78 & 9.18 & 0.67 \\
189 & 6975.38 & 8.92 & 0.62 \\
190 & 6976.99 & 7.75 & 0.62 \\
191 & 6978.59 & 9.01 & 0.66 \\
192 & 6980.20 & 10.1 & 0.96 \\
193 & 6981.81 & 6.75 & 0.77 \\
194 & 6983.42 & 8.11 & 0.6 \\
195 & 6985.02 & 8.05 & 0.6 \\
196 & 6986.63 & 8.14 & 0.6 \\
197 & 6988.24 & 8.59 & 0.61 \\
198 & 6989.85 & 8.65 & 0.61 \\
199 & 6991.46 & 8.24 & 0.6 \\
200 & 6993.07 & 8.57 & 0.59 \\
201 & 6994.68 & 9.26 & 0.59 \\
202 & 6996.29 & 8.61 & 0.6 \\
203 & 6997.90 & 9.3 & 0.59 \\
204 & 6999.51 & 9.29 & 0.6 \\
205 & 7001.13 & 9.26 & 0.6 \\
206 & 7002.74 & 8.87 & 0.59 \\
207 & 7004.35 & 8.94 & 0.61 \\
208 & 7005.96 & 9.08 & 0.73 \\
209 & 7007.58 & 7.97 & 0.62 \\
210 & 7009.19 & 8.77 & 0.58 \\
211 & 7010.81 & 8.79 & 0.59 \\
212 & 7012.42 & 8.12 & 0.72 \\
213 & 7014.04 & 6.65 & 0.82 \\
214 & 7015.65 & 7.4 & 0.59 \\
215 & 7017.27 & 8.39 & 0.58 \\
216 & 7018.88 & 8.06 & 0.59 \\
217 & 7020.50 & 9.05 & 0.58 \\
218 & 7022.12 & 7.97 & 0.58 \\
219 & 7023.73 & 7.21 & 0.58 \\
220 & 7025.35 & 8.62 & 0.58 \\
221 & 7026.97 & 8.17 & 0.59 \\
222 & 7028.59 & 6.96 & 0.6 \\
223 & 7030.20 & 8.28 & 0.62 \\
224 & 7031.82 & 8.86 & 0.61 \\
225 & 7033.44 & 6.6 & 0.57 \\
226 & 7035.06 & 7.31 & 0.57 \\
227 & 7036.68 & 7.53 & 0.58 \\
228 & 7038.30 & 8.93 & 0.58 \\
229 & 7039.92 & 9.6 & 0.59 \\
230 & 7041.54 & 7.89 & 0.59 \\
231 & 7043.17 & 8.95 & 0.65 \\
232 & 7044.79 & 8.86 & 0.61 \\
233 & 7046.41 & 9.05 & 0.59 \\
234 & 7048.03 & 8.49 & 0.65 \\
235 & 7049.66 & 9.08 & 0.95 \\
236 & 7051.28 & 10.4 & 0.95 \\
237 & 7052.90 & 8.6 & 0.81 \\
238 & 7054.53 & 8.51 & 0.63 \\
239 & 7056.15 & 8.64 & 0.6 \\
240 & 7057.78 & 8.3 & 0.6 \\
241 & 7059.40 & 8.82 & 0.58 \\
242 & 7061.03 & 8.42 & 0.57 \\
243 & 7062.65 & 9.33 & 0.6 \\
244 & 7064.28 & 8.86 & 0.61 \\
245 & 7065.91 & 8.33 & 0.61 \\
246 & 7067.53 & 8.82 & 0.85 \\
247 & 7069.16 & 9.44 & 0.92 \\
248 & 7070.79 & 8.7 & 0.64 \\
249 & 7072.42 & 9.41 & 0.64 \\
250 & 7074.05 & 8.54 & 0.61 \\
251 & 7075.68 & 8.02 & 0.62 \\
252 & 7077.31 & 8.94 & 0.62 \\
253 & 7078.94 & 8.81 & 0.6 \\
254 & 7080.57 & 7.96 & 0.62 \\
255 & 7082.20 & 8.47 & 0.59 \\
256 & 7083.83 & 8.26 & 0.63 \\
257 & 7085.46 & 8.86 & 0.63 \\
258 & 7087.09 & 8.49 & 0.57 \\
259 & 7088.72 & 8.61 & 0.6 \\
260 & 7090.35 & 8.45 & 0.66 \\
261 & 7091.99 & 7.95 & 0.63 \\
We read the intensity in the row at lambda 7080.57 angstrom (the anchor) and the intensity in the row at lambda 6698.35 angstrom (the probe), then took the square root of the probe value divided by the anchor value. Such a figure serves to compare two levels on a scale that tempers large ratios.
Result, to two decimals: 1.01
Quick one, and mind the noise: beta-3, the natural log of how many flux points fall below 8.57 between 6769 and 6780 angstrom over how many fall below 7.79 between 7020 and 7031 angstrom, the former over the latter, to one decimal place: 1.3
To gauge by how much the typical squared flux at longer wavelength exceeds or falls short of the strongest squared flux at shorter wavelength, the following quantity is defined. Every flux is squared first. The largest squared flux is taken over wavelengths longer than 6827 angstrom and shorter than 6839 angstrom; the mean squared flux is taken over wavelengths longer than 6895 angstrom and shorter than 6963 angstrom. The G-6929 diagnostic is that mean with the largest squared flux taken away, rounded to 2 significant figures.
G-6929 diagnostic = -33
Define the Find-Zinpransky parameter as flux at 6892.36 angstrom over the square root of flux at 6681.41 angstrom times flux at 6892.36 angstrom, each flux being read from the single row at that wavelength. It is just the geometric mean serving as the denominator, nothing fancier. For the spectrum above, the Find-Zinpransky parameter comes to 0.95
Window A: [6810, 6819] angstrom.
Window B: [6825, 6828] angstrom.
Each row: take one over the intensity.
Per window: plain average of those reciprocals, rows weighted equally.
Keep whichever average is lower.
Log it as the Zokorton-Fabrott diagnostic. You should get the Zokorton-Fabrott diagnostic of 0.120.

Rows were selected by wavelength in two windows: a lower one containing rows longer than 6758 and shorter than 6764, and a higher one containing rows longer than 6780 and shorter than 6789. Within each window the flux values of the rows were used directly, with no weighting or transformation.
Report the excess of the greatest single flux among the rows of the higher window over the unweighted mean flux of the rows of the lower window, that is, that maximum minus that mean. 0.7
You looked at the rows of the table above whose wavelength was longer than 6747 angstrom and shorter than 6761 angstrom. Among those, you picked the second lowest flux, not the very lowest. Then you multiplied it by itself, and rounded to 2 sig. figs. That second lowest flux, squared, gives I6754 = 46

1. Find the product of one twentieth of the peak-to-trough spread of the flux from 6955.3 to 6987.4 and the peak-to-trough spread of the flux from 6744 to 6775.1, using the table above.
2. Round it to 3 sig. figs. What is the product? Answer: 0.392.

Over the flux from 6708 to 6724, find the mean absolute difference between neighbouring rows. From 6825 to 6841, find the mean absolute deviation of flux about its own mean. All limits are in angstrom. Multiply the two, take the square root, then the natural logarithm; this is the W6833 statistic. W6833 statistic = -0.50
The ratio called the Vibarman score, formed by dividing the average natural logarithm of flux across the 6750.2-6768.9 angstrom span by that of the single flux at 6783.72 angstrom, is 0.96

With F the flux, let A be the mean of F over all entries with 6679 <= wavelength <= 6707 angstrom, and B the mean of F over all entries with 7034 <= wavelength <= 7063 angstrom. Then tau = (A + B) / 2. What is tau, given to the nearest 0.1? 8.3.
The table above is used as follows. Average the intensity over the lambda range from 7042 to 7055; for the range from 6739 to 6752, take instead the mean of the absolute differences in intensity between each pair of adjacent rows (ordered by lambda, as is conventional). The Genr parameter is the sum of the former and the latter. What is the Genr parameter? 9.6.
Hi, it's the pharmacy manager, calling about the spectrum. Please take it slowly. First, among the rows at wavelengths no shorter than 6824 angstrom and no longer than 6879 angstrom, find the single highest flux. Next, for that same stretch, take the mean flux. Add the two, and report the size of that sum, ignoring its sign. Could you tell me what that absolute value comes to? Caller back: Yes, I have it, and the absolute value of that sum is 18.5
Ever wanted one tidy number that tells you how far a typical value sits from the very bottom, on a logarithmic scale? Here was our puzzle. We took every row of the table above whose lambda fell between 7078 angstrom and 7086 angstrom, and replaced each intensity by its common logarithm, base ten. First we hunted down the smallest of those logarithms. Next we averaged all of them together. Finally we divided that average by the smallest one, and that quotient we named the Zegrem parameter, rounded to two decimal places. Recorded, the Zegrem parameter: 1.03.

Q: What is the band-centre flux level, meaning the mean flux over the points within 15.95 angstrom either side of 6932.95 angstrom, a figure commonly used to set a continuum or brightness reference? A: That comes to 8.54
